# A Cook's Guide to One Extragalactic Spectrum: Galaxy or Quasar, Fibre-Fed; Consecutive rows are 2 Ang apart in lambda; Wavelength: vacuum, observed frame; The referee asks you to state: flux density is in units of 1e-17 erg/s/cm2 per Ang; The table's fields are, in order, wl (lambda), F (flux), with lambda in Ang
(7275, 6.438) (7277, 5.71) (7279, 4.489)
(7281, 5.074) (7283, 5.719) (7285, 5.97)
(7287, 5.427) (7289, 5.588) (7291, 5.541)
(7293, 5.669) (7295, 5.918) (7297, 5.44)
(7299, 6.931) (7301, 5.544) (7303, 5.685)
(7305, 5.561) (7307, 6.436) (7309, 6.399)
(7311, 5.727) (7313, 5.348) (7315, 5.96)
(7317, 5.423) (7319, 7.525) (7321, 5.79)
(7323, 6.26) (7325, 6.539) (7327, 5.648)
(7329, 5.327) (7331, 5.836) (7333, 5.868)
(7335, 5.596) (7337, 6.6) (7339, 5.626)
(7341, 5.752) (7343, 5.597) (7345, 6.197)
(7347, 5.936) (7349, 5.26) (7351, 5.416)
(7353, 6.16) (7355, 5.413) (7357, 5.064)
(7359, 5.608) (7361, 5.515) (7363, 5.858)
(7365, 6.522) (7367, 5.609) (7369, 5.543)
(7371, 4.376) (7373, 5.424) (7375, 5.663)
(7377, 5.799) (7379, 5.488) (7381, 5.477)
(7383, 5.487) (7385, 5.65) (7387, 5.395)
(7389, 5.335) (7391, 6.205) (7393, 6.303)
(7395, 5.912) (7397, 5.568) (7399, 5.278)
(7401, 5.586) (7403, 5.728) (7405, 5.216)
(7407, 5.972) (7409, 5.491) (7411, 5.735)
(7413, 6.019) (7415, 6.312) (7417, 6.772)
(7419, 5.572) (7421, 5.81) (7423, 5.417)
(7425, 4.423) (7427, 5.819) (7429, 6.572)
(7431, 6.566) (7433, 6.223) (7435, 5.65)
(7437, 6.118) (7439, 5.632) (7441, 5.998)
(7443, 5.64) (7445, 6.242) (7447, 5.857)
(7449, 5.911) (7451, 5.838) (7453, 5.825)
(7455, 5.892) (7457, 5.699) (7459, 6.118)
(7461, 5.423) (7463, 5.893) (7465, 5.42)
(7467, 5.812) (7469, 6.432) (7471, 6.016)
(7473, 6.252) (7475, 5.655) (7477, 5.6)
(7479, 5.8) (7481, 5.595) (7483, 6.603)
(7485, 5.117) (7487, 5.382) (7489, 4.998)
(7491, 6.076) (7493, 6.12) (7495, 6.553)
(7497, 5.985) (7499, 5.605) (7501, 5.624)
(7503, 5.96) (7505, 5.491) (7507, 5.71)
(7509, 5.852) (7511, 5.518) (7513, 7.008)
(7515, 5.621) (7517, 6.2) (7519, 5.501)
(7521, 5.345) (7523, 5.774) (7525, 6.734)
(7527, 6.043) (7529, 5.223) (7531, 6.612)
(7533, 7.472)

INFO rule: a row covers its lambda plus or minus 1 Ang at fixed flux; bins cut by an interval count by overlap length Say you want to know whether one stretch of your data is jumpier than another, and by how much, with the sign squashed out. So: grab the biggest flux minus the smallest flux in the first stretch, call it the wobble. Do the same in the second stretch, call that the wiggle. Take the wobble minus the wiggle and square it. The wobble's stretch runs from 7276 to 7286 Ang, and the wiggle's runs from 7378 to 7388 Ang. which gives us 1.5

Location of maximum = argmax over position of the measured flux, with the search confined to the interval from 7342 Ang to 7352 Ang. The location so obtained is 7345 Ang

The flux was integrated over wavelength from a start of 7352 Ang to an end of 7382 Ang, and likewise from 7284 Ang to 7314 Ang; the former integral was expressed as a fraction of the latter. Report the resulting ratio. 0.96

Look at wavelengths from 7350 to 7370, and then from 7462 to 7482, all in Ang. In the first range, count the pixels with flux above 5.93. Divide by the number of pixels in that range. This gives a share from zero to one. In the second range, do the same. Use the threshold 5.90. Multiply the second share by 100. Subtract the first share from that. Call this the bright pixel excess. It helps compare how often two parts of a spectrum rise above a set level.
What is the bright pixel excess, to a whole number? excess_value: 30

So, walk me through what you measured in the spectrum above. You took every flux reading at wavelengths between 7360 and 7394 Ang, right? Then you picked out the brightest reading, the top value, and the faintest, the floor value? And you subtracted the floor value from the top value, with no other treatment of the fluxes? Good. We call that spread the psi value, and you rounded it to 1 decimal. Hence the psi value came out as 2.1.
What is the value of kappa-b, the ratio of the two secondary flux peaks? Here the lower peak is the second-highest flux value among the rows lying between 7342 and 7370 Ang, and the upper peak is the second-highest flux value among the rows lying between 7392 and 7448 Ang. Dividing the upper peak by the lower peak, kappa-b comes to 1.06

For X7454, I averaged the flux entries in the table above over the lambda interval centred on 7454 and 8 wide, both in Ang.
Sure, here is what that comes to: 5.81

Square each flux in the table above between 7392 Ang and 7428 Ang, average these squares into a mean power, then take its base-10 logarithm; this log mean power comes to 1.52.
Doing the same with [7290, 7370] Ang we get 1.54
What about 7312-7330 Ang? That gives 1.56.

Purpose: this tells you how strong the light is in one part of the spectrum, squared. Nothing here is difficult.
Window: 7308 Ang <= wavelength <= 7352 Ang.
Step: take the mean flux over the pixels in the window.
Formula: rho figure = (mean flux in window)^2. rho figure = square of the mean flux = 34.7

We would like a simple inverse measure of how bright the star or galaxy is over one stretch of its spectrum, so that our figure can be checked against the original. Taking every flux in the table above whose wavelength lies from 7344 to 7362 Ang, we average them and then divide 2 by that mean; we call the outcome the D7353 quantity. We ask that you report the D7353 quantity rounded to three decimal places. 0.356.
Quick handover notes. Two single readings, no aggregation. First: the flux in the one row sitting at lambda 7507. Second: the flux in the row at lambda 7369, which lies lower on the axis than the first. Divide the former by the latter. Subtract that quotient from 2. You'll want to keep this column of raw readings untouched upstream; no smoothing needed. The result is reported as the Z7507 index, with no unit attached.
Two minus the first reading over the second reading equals 0.97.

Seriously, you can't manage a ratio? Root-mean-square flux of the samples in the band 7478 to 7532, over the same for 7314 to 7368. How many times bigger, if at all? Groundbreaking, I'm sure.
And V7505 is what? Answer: 1.00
